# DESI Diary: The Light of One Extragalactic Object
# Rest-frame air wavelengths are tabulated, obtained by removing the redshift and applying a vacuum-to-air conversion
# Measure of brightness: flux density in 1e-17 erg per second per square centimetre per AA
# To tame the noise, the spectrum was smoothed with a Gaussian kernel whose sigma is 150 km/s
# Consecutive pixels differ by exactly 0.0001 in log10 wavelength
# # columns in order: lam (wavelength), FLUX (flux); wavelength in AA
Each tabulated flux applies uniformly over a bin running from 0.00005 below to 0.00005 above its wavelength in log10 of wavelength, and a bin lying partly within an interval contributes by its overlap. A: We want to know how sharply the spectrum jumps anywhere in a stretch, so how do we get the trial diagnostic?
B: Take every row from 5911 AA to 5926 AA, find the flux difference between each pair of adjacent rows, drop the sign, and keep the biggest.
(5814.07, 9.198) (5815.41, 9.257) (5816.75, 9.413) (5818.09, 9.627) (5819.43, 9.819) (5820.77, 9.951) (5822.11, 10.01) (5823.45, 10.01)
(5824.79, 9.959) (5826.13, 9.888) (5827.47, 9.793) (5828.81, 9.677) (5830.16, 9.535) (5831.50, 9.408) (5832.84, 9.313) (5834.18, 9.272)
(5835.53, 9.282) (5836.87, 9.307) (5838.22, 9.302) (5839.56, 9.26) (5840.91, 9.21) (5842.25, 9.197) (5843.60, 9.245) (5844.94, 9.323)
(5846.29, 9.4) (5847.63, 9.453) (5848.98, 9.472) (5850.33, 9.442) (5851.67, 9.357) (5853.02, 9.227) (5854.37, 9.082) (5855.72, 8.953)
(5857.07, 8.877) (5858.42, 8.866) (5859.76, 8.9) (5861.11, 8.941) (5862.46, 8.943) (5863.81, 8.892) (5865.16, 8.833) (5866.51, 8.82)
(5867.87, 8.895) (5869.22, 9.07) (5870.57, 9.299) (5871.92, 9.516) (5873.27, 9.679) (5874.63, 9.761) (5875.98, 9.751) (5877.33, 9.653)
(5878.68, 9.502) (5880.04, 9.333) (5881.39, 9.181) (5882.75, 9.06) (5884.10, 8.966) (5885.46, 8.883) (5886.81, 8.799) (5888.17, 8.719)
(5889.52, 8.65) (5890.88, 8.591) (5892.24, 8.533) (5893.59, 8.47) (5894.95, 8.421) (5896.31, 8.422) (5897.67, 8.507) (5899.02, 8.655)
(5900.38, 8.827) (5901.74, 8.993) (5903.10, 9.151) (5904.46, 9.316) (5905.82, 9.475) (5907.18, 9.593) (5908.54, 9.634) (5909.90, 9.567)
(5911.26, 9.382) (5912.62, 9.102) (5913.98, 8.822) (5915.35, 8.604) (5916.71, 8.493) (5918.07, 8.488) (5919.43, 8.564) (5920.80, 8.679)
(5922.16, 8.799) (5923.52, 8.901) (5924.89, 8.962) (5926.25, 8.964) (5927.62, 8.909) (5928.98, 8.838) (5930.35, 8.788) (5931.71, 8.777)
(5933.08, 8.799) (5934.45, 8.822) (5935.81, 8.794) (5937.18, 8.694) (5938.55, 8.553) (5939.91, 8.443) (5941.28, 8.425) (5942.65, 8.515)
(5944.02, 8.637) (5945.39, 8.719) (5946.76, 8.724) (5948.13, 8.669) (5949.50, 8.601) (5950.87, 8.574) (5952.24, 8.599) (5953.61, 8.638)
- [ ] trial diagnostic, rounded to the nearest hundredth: 0.28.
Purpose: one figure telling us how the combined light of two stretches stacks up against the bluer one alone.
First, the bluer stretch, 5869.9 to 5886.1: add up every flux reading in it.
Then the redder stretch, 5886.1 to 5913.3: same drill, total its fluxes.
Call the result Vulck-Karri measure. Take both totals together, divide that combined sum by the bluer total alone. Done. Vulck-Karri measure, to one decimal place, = 2.6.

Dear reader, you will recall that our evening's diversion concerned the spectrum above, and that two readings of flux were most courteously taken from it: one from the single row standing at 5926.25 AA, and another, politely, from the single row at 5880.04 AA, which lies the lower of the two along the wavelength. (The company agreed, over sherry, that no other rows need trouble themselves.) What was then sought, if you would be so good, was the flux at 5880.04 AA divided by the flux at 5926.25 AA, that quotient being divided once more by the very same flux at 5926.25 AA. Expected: 0.116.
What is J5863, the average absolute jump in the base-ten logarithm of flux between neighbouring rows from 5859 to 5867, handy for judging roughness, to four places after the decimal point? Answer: 0.0016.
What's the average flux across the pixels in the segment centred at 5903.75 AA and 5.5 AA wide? 9.2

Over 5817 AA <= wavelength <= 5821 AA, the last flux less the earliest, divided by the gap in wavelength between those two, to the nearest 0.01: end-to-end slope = 0.12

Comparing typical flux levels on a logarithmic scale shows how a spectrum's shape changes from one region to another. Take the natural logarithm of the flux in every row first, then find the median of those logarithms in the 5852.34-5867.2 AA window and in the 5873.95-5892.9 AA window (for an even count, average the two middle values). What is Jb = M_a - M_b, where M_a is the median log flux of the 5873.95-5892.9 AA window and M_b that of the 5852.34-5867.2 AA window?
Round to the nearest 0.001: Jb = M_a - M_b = 0.013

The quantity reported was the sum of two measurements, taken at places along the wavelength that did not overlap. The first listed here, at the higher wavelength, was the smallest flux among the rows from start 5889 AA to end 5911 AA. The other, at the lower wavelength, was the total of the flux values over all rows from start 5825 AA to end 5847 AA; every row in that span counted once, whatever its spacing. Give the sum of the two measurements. 159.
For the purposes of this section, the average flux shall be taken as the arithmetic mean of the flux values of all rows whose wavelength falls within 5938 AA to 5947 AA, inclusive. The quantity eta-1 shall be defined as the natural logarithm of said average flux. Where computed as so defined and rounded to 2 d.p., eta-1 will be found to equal 2.15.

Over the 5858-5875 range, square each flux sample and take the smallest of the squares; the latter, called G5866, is 78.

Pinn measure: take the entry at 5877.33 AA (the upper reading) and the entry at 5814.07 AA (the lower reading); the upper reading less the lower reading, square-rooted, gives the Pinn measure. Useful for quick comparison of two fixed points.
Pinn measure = 0.67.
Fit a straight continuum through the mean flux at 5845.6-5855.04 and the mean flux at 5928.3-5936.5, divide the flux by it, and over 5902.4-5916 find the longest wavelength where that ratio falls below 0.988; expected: 5915.35 AA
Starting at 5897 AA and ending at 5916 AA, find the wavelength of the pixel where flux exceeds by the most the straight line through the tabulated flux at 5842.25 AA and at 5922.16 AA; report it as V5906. 5908.54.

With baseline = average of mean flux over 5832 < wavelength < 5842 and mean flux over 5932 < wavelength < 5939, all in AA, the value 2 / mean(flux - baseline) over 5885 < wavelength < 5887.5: -12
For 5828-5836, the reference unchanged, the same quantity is 5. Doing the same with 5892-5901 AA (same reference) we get -4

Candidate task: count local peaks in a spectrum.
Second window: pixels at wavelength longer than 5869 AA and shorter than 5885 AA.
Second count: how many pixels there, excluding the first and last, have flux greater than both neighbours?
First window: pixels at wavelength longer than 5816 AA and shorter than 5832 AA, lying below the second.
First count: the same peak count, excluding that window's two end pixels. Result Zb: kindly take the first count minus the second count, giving -1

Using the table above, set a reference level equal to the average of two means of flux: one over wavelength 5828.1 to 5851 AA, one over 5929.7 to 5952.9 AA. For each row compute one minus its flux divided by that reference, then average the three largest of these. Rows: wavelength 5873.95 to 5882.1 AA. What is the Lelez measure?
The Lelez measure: -0.04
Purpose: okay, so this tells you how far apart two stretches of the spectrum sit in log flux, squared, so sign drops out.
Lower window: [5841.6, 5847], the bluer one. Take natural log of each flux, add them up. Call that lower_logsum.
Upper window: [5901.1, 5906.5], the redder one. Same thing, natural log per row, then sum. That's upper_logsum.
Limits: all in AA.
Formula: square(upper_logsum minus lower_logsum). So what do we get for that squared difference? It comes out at 0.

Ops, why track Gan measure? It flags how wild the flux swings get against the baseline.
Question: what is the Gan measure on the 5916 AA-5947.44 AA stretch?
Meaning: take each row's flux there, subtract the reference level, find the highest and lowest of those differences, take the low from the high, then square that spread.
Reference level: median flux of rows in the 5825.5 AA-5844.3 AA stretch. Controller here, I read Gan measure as 0.3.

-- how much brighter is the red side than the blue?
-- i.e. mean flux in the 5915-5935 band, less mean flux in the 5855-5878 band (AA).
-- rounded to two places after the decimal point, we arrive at -0.40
